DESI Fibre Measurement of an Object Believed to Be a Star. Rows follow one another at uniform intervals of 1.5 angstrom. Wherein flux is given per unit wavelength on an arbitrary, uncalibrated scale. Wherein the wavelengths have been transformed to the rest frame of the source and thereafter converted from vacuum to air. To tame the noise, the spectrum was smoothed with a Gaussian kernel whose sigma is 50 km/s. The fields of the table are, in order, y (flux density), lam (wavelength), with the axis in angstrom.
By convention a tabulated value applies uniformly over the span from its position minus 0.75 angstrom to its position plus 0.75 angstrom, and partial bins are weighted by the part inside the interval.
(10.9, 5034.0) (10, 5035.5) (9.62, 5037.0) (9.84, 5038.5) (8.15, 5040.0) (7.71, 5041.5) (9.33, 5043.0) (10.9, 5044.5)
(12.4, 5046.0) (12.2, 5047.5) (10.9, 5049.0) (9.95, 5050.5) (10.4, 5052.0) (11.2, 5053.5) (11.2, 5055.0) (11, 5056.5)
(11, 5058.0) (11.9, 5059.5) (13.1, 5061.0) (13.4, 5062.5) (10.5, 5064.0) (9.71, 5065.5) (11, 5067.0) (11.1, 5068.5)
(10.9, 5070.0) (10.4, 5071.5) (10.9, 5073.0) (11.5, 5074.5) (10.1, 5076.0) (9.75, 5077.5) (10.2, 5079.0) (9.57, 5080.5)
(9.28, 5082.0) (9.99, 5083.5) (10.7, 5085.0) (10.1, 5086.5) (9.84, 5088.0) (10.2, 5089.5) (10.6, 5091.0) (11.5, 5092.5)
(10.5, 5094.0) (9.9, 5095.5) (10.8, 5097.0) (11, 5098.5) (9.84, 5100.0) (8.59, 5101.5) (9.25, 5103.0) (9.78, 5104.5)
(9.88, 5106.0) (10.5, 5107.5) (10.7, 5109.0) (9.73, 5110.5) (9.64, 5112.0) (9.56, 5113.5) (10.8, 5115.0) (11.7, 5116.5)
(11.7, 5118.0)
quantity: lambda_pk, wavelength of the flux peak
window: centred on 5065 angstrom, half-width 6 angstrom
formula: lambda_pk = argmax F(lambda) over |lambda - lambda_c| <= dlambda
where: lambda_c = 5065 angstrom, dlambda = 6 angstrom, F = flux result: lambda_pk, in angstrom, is 5062.5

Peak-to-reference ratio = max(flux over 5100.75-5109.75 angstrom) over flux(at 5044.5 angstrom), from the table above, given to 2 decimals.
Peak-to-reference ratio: 0.98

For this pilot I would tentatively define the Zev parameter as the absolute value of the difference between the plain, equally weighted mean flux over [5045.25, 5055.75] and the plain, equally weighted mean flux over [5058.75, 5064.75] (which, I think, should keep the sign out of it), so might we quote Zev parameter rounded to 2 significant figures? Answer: 1.0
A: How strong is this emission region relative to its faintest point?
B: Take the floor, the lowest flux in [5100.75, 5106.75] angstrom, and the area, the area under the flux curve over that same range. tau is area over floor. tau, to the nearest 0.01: 6.55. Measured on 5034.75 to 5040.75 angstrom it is 6.92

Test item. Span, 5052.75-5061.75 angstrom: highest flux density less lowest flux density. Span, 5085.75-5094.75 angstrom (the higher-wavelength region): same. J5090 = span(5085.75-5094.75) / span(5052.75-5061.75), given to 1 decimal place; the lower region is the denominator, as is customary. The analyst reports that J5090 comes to 0.8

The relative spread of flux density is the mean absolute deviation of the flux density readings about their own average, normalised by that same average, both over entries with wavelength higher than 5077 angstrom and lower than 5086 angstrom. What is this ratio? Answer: 0.038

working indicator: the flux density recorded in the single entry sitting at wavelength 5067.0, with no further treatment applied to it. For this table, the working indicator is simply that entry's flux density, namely 11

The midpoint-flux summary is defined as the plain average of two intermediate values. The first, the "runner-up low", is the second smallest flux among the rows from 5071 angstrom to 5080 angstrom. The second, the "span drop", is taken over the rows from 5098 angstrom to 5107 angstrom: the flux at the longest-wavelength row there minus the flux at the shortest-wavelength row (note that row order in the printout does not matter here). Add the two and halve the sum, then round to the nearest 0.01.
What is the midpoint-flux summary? 4.49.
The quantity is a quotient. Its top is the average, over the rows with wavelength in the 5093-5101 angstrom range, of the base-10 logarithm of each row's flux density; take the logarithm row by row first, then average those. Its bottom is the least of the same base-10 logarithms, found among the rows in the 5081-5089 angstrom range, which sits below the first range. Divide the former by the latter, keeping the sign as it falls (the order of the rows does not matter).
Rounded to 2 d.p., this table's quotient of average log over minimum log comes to 1.05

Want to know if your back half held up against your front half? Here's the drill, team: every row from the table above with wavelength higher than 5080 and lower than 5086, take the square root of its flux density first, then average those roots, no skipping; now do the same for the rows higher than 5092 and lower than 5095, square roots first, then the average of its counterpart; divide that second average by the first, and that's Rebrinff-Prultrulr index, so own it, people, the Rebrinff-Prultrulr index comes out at 1.05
